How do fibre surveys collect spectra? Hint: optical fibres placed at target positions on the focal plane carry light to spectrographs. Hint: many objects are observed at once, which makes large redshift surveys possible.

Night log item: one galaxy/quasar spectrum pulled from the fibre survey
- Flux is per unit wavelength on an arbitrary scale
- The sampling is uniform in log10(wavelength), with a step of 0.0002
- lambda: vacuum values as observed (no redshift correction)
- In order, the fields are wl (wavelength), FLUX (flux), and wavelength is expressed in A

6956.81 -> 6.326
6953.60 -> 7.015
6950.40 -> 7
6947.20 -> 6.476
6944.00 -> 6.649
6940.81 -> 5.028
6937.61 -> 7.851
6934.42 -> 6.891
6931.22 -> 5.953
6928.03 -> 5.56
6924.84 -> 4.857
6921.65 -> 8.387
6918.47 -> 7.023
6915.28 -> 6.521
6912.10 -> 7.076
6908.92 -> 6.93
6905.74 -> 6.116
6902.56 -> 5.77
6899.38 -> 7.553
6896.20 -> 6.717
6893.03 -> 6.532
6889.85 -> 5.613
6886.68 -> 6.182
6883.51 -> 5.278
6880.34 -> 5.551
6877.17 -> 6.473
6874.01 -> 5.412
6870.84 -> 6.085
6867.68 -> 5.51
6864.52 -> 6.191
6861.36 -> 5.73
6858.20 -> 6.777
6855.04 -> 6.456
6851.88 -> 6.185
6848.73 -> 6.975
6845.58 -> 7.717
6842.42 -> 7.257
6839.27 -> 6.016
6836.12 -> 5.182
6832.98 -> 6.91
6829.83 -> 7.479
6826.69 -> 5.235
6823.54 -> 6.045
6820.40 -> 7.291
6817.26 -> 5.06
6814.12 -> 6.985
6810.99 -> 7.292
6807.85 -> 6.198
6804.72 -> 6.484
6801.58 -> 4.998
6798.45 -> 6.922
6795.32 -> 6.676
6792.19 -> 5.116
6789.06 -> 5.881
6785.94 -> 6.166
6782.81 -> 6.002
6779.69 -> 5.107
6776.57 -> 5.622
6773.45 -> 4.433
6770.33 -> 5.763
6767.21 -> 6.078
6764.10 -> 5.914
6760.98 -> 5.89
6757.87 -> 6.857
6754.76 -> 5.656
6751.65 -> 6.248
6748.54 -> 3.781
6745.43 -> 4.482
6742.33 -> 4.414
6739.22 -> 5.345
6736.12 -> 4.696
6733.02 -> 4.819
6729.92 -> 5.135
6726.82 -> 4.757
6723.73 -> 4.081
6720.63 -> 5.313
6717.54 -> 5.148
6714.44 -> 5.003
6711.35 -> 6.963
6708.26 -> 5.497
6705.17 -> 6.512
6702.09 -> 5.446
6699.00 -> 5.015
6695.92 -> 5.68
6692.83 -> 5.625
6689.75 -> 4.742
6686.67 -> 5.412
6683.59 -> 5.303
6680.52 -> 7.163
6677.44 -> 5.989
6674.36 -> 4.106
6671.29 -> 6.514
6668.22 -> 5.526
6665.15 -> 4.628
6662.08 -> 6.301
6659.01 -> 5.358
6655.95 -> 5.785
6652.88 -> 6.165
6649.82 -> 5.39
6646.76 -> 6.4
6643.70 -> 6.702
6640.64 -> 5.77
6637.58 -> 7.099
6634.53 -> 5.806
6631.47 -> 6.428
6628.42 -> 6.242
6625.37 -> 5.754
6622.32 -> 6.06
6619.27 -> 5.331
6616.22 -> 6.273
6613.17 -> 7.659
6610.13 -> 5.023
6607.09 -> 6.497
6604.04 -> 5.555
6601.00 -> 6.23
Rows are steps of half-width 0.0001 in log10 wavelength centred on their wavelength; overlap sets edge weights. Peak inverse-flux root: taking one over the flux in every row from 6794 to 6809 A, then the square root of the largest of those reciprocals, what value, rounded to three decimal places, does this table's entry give 0.447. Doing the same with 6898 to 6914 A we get 0.416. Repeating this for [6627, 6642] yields 0.416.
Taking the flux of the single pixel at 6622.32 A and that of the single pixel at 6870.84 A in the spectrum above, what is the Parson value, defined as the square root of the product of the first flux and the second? 6.07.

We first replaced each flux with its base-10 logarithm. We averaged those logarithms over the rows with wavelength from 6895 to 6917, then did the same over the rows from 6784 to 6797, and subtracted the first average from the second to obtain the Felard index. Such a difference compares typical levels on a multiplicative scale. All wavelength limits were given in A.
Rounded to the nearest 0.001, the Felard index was -0.049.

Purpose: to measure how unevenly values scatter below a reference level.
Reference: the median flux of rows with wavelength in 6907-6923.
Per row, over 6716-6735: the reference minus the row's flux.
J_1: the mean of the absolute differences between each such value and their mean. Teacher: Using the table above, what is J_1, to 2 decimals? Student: 0.32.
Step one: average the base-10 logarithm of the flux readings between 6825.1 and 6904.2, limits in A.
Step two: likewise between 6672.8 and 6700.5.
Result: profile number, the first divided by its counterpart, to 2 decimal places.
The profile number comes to 1.09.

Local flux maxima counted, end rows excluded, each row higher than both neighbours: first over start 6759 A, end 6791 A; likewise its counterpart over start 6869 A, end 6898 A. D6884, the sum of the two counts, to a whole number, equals 5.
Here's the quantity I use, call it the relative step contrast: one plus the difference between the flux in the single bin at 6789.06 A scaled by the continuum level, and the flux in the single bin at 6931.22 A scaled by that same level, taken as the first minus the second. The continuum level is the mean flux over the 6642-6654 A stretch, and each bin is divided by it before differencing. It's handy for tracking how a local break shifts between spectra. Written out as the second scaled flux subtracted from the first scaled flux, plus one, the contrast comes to 0.99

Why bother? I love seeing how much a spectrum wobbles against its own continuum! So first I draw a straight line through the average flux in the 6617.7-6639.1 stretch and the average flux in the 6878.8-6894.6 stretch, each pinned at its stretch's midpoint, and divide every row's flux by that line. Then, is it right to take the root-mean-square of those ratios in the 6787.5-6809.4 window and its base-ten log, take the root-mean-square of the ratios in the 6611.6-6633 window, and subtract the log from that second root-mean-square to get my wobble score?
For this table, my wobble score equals 1.02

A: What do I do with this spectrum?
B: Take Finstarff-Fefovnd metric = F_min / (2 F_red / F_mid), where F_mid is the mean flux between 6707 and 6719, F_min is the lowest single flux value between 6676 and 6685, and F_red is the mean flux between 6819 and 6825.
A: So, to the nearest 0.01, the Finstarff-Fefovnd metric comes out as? 2.25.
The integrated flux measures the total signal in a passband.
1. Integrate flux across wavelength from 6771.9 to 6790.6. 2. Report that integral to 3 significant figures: 104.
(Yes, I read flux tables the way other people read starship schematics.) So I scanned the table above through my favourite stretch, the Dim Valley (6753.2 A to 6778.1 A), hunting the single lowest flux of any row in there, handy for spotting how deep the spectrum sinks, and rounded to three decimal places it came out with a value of 4.433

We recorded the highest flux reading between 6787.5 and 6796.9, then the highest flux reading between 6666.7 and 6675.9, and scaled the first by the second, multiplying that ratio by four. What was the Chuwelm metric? 4.10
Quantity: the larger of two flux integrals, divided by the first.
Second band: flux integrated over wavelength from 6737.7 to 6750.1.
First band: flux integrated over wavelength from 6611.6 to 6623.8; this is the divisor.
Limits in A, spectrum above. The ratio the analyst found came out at 1.00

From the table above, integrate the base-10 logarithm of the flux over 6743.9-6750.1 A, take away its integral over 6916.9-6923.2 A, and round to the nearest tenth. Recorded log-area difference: -1.8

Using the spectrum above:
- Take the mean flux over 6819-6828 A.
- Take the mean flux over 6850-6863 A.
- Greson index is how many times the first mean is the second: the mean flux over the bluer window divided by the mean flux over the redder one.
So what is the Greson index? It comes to 0.98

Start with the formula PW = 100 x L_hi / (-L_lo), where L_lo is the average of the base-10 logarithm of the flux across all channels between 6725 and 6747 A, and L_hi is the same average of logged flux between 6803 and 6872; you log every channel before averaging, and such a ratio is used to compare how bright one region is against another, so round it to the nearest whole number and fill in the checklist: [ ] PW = -118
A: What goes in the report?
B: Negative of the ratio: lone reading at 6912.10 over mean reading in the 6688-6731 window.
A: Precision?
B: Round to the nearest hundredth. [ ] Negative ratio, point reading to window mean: -1.32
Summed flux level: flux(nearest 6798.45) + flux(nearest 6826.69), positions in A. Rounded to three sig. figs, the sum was 12.2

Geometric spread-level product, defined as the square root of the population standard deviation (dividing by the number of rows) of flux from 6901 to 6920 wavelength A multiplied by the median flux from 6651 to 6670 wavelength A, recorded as 1.7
